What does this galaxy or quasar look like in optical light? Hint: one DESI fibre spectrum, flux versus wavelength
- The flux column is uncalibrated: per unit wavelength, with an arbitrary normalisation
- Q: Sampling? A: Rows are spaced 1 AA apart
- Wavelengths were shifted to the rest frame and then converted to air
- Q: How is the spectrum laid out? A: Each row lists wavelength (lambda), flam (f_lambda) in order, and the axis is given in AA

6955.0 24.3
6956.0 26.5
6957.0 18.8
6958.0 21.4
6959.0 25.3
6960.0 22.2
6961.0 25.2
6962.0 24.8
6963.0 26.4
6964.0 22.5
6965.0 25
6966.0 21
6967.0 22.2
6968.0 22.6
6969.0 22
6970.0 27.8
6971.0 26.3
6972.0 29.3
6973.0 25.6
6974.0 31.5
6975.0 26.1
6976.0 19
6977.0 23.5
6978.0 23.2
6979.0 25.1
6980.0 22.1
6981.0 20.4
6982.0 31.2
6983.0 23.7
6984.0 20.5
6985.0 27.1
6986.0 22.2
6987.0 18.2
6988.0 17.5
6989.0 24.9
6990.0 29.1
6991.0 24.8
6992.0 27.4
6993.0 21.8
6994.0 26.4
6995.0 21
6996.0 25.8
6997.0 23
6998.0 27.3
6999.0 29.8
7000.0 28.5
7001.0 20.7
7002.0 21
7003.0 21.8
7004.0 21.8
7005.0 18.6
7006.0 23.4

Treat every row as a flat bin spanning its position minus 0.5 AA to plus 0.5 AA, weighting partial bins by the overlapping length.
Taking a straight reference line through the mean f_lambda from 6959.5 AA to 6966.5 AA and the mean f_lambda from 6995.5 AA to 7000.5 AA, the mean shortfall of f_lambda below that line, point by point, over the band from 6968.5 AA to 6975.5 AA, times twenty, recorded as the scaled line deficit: -46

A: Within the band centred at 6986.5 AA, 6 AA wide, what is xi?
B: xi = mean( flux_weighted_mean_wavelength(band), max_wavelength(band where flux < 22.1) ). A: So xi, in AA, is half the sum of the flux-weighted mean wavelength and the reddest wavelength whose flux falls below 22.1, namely 6987.2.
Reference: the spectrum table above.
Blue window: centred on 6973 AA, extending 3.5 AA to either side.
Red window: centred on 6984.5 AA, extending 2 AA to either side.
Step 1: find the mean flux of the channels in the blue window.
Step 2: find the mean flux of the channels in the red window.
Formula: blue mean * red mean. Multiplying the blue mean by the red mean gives 620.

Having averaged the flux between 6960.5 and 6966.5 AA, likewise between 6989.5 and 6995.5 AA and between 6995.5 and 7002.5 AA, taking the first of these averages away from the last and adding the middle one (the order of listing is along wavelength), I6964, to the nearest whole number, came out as 26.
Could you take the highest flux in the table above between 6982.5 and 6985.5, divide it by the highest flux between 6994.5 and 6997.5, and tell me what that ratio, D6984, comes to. 1.05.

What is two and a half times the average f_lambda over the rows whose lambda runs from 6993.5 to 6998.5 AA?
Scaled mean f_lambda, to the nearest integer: 62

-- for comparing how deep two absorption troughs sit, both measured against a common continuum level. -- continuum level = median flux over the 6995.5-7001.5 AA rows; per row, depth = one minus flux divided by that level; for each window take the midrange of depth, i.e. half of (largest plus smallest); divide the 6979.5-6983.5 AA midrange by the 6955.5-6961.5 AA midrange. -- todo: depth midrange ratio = 0.19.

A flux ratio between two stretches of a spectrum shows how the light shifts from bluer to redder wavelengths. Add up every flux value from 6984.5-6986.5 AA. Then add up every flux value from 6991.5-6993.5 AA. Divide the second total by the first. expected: 1.00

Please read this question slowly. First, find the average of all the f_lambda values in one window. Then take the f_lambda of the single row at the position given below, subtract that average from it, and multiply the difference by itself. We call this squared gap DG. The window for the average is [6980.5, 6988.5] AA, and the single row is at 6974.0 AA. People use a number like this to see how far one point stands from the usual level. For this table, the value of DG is 79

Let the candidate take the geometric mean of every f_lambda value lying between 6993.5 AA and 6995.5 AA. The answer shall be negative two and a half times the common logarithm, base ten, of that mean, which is -3.43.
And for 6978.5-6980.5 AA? -3.43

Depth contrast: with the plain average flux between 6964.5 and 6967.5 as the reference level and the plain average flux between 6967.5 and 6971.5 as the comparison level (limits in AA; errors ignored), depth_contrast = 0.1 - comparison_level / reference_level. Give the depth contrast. -0.99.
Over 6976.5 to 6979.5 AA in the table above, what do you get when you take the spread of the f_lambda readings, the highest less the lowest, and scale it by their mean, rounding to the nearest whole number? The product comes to 45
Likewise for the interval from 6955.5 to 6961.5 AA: 179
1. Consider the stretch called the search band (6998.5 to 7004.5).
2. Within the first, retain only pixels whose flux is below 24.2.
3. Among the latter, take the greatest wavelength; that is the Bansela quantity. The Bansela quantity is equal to 7004.0 AA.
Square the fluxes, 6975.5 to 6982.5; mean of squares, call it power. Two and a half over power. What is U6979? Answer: 0.0044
